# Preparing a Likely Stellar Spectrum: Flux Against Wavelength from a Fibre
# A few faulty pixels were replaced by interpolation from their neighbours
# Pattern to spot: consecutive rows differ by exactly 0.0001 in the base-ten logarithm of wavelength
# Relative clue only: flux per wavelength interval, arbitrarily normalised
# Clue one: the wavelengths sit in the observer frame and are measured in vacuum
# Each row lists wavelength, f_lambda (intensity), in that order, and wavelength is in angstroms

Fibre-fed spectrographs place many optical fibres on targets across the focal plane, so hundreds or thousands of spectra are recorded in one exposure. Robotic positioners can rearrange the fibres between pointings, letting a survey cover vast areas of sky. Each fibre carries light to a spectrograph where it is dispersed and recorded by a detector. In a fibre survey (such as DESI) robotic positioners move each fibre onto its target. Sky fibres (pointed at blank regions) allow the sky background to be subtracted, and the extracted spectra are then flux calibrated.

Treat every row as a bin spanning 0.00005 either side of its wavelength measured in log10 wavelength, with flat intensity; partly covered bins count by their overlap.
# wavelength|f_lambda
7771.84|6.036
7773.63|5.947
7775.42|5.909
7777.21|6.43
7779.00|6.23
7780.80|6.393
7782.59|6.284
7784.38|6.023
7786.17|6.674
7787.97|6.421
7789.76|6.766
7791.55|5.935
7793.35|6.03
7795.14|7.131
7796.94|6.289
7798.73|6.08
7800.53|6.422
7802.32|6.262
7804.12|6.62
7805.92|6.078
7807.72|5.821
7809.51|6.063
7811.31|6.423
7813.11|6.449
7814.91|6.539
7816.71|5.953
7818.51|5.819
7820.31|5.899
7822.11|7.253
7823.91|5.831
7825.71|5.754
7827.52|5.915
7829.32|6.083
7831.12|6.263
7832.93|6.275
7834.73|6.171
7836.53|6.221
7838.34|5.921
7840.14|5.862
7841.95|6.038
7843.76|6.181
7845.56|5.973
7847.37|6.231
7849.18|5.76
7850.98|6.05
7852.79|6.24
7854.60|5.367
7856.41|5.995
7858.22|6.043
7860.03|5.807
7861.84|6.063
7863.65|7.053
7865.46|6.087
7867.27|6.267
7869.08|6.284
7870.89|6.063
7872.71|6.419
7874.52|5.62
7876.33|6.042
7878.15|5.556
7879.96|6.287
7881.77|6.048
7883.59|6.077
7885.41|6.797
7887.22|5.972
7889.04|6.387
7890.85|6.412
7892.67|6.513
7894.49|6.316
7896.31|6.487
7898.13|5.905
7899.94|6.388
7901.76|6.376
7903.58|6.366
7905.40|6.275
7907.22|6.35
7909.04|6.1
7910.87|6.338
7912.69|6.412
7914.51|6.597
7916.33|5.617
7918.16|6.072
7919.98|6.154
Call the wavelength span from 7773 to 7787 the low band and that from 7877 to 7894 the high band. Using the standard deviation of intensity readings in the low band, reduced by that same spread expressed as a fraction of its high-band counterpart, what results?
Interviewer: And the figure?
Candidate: -0.5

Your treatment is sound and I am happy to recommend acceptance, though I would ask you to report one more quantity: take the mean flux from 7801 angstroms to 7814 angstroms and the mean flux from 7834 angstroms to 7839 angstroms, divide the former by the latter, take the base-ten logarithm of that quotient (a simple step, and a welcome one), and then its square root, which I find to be 0.100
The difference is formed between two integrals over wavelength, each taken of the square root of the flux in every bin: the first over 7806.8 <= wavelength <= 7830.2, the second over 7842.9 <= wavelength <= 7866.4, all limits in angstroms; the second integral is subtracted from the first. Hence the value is 0.1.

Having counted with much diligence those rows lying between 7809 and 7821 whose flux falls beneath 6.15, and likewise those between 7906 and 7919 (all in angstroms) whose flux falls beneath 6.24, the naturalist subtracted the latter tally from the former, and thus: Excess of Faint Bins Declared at 1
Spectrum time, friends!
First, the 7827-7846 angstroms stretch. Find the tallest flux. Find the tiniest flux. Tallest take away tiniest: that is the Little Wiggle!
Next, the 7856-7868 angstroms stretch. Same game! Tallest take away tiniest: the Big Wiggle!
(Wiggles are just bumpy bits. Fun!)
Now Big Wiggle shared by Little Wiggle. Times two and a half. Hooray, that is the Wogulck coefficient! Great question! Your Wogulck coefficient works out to 7.5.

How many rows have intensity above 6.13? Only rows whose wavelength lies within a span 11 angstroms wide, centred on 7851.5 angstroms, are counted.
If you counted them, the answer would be 2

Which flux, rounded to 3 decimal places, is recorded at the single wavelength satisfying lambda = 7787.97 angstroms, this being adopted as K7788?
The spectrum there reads 6.421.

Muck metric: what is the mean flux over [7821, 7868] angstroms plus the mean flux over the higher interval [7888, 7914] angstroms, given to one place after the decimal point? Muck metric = 12.4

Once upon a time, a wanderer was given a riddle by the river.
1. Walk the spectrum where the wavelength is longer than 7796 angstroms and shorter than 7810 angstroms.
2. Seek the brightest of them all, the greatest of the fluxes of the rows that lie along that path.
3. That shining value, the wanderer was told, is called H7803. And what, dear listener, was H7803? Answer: 6.62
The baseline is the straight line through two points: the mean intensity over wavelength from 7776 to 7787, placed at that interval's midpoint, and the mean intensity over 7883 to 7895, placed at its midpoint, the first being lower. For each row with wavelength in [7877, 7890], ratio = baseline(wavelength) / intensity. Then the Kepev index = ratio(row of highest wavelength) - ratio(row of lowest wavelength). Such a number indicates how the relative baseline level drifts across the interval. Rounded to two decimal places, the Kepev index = -0.15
